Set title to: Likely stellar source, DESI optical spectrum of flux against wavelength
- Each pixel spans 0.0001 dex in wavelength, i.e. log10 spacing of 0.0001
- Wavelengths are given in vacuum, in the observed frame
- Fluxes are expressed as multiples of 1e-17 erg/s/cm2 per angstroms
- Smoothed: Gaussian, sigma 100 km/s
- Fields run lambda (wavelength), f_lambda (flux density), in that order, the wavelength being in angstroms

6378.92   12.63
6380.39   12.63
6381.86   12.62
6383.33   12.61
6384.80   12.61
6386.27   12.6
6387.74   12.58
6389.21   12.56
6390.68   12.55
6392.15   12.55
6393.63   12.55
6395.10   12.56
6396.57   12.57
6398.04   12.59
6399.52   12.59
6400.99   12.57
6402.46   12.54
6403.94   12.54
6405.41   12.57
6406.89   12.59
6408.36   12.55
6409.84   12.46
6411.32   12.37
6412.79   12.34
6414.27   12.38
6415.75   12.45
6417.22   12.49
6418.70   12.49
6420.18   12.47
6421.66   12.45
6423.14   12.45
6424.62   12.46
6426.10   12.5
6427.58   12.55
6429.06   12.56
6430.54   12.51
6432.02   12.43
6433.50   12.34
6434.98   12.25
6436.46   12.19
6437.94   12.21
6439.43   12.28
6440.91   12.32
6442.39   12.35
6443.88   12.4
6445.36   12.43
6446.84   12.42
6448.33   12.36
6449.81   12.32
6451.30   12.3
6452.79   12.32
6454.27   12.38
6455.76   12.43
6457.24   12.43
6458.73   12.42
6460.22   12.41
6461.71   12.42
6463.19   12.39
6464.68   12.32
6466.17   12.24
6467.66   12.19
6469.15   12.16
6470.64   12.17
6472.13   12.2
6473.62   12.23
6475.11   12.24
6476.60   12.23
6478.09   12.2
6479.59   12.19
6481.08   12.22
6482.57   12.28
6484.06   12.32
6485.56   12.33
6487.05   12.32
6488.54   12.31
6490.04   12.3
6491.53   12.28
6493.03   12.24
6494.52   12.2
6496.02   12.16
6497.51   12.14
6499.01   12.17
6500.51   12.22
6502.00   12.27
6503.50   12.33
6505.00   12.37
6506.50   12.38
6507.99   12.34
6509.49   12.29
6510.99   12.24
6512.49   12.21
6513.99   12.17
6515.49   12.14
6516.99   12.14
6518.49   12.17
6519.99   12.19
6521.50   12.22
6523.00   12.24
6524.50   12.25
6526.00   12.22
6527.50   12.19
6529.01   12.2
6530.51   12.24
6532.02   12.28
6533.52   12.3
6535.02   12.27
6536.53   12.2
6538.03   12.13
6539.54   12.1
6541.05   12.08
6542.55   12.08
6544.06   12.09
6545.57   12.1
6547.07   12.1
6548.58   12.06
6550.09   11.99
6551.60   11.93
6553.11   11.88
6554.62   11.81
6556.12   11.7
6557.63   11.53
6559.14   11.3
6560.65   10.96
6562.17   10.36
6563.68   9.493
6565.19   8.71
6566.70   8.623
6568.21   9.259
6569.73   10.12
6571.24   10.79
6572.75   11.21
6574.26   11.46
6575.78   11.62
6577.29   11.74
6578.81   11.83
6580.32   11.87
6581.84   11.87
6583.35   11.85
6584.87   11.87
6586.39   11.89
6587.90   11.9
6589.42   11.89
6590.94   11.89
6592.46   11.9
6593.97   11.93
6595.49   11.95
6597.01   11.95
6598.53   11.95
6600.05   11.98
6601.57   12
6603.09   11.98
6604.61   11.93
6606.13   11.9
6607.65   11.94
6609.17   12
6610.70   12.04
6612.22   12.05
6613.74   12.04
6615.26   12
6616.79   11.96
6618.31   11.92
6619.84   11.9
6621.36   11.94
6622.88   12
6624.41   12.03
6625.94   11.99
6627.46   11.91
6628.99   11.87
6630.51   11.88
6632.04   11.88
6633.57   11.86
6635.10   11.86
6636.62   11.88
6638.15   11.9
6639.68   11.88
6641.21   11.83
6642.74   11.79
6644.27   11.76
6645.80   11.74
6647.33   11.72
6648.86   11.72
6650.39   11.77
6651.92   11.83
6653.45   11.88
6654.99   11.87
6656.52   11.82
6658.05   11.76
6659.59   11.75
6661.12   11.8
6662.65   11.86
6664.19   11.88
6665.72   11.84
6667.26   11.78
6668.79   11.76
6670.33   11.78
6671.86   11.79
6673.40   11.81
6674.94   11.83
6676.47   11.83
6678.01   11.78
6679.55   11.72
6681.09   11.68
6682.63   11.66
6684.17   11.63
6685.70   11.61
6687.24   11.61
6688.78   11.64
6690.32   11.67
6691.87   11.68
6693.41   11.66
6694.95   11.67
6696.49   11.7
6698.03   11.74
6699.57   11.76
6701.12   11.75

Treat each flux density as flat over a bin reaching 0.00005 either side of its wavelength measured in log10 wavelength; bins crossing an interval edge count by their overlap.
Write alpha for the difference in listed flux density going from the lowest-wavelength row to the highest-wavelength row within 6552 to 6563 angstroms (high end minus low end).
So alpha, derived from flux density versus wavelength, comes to -1.52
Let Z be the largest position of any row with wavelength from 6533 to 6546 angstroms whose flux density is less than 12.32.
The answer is 6545.57 angstroms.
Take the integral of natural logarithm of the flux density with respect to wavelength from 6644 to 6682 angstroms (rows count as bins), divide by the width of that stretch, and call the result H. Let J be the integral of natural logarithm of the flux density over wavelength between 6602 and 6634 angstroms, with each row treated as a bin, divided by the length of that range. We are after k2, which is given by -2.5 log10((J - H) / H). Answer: 5.6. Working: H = 2.47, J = 2.48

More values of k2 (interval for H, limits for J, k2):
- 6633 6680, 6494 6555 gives 4.8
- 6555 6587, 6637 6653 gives 3.7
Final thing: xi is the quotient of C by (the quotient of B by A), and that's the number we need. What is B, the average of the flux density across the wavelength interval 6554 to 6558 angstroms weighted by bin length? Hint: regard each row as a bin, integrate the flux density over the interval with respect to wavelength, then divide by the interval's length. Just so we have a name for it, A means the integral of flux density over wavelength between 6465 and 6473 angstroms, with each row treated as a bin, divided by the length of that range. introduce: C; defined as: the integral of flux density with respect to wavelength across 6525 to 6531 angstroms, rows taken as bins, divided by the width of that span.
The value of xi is 12.7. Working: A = 12.2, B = 11.72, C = 12.2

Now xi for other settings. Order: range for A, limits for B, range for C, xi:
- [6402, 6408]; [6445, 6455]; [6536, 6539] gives 12.4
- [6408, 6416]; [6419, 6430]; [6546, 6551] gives 12.0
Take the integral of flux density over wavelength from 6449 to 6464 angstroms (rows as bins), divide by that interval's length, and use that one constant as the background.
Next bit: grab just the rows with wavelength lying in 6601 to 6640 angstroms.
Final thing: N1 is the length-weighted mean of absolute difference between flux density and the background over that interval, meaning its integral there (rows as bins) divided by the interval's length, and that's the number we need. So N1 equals 0.44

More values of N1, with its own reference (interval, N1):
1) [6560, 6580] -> 1.88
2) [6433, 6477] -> 0.09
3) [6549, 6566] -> 1.31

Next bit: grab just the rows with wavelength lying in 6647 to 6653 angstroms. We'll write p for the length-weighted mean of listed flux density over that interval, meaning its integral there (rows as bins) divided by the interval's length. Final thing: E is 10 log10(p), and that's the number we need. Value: 10.71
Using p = 11.8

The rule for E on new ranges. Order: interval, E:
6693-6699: 10.69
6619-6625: 10.78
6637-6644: 10.73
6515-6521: 10.85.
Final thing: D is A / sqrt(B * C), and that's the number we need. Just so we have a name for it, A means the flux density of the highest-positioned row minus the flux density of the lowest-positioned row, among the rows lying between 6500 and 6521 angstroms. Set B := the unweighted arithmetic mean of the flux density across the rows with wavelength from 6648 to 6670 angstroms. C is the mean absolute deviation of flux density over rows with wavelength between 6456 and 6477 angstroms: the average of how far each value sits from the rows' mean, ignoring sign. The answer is -0.03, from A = -0.03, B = 11.8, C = 0.09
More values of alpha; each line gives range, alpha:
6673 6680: -0.09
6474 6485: 0.08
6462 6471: -0.22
